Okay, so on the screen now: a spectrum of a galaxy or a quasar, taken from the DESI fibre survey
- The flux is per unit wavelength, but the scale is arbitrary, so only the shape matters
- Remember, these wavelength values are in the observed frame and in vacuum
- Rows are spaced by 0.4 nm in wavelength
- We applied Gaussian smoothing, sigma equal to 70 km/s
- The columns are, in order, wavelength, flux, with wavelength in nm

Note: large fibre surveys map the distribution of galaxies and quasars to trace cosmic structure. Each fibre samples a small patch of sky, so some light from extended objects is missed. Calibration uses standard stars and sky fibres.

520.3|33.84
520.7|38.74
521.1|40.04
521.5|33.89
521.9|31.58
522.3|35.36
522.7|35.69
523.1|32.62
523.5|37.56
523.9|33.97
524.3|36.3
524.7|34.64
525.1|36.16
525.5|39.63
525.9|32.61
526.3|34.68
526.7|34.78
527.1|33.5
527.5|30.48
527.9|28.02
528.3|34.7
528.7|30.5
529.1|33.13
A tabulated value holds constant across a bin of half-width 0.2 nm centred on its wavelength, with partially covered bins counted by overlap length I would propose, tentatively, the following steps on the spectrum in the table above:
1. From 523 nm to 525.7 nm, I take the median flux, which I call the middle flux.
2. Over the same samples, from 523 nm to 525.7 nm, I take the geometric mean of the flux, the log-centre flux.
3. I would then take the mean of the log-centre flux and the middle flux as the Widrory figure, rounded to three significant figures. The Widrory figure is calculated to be 36.0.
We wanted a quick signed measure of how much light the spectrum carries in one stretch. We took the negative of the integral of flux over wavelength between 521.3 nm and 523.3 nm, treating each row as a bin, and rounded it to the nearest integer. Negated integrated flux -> -68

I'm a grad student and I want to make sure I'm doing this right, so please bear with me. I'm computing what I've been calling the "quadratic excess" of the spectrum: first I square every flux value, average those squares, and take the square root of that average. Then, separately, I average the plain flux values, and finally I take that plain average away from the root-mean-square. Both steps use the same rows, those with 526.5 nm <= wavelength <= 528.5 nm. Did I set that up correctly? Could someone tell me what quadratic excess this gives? 0.11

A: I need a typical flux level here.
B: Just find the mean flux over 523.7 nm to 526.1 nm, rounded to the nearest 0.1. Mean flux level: 35.6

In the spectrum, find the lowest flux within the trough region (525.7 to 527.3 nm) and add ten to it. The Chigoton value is 42.6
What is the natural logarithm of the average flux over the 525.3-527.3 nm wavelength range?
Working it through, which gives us 3.56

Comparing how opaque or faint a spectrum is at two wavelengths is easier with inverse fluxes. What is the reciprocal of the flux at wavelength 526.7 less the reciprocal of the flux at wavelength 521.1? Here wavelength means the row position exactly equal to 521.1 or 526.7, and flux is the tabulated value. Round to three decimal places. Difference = 0.004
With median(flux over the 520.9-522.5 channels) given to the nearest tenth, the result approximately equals 34.6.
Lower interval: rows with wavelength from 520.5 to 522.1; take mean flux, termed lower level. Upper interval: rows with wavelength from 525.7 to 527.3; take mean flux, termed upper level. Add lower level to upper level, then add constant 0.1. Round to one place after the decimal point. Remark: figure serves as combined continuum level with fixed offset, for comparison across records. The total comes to 70.1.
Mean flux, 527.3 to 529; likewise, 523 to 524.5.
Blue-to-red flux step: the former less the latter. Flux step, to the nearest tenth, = -4.2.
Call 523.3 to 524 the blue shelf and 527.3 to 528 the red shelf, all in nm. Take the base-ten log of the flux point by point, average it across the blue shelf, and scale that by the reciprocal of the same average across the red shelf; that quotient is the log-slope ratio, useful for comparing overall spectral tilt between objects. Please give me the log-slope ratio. 1.06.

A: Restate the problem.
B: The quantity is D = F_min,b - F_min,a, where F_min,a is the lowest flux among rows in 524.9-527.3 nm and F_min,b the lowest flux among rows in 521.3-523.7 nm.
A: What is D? -1.0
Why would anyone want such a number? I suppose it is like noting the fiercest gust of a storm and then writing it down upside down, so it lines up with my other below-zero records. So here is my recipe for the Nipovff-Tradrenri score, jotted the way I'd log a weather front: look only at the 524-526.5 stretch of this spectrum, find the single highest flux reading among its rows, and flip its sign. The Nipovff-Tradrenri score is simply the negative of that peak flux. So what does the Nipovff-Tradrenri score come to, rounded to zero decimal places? -40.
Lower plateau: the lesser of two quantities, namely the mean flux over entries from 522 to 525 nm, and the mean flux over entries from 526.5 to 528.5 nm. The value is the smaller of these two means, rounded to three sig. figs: 32.3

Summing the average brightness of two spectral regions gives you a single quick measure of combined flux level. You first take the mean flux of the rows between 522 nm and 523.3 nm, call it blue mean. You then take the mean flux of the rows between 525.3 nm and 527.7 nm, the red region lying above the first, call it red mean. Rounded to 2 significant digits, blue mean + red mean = 69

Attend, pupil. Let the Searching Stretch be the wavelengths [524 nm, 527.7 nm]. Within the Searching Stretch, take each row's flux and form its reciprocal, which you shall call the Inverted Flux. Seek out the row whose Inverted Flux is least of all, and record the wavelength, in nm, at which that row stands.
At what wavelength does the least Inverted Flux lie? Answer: 525.5 nm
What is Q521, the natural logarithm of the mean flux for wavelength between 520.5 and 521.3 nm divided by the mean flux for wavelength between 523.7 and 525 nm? 0.12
